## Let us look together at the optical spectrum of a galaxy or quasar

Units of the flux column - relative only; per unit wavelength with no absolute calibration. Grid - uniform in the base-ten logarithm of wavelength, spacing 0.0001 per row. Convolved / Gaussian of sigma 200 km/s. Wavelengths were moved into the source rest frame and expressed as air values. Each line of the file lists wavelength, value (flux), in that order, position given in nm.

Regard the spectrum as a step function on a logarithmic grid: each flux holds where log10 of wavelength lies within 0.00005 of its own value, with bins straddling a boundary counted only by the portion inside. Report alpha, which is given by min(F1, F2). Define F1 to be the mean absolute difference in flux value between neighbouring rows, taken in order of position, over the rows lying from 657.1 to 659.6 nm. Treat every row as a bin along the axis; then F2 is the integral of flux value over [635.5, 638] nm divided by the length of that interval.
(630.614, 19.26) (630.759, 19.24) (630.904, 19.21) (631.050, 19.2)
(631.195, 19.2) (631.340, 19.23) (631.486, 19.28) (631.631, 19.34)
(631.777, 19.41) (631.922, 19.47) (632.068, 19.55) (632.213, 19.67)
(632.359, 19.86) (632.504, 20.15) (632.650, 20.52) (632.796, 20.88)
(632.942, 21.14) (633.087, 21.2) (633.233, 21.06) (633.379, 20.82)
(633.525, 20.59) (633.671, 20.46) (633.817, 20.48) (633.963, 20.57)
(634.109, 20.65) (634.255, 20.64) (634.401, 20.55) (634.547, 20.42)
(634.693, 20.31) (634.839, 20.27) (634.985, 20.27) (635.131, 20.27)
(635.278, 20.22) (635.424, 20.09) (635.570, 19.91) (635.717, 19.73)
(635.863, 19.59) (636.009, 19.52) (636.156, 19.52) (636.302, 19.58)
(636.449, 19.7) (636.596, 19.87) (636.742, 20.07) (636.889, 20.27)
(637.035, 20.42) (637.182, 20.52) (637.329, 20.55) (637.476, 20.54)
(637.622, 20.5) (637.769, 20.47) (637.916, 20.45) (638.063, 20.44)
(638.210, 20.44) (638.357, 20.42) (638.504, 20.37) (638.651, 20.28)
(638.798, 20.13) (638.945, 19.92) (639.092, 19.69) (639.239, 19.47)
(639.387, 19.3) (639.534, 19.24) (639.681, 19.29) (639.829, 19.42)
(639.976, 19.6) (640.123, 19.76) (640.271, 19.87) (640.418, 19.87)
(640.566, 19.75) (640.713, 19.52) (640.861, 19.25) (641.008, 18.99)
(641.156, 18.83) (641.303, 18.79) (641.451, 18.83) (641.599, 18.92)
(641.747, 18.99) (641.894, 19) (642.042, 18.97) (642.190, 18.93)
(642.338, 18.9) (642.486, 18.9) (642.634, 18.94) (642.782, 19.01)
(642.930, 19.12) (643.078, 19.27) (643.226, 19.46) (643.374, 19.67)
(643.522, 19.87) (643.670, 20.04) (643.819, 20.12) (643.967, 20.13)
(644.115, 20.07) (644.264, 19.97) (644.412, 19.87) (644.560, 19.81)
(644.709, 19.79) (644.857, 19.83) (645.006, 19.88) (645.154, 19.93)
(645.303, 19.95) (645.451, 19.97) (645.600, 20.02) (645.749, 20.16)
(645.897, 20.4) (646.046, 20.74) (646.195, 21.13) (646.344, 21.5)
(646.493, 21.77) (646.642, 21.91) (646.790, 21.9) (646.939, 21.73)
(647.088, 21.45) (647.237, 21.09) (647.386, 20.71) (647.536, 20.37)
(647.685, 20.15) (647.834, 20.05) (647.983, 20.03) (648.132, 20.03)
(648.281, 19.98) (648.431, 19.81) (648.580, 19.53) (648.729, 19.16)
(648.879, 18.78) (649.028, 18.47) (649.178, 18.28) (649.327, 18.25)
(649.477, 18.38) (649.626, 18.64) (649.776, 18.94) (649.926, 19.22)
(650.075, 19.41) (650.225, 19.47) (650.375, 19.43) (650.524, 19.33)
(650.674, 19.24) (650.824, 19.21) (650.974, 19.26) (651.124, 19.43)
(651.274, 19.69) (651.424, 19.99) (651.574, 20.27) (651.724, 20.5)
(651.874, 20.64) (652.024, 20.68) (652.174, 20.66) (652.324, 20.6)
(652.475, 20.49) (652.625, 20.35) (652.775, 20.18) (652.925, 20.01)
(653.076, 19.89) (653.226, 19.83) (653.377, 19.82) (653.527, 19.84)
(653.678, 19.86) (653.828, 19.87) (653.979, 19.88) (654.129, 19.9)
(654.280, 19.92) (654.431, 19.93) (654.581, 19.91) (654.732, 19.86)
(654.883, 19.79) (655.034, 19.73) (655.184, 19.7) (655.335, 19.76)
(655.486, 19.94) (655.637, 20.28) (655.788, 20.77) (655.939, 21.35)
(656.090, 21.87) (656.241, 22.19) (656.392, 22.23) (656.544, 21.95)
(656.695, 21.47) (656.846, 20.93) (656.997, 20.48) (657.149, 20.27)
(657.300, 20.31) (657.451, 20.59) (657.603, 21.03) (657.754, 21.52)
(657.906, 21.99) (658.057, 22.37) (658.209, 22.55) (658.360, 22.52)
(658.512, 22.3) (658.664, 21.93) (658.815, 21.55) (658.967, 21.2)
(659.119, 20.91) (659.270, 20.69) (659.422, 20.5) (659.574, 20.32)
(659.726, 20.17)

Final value 0.28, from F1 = 0.28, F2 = 20.1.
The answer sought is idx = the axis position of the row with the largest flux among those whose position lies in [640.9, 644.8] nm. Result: 643.967 nm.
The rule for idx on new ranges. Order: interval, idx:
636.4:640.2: 637.329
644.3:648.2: 646.642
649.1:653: 652.024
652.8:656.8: 656.392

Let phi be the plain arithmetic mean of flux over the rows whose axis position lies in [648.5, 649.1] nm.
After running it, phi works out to 19.0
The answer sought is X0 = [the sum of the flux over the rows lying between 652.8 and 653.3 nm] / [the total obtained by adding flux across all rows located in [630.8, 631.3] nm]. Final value 1.04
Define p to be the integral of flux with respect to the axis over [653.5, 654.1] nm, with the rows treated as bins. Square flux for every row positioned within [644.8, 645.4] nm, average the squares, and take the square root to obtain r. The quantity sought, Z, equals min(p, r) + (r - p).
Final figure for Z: 19.9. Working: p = 11.92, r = 19.9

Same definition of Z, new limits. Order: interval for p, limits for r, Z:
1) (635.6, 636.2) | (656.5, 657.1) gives 21.2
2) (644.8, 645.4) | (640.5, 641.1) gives 19.4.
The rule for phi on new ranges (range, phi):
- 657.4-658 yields 21.3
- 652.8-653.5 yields 19.9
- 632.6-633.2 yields 20.9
